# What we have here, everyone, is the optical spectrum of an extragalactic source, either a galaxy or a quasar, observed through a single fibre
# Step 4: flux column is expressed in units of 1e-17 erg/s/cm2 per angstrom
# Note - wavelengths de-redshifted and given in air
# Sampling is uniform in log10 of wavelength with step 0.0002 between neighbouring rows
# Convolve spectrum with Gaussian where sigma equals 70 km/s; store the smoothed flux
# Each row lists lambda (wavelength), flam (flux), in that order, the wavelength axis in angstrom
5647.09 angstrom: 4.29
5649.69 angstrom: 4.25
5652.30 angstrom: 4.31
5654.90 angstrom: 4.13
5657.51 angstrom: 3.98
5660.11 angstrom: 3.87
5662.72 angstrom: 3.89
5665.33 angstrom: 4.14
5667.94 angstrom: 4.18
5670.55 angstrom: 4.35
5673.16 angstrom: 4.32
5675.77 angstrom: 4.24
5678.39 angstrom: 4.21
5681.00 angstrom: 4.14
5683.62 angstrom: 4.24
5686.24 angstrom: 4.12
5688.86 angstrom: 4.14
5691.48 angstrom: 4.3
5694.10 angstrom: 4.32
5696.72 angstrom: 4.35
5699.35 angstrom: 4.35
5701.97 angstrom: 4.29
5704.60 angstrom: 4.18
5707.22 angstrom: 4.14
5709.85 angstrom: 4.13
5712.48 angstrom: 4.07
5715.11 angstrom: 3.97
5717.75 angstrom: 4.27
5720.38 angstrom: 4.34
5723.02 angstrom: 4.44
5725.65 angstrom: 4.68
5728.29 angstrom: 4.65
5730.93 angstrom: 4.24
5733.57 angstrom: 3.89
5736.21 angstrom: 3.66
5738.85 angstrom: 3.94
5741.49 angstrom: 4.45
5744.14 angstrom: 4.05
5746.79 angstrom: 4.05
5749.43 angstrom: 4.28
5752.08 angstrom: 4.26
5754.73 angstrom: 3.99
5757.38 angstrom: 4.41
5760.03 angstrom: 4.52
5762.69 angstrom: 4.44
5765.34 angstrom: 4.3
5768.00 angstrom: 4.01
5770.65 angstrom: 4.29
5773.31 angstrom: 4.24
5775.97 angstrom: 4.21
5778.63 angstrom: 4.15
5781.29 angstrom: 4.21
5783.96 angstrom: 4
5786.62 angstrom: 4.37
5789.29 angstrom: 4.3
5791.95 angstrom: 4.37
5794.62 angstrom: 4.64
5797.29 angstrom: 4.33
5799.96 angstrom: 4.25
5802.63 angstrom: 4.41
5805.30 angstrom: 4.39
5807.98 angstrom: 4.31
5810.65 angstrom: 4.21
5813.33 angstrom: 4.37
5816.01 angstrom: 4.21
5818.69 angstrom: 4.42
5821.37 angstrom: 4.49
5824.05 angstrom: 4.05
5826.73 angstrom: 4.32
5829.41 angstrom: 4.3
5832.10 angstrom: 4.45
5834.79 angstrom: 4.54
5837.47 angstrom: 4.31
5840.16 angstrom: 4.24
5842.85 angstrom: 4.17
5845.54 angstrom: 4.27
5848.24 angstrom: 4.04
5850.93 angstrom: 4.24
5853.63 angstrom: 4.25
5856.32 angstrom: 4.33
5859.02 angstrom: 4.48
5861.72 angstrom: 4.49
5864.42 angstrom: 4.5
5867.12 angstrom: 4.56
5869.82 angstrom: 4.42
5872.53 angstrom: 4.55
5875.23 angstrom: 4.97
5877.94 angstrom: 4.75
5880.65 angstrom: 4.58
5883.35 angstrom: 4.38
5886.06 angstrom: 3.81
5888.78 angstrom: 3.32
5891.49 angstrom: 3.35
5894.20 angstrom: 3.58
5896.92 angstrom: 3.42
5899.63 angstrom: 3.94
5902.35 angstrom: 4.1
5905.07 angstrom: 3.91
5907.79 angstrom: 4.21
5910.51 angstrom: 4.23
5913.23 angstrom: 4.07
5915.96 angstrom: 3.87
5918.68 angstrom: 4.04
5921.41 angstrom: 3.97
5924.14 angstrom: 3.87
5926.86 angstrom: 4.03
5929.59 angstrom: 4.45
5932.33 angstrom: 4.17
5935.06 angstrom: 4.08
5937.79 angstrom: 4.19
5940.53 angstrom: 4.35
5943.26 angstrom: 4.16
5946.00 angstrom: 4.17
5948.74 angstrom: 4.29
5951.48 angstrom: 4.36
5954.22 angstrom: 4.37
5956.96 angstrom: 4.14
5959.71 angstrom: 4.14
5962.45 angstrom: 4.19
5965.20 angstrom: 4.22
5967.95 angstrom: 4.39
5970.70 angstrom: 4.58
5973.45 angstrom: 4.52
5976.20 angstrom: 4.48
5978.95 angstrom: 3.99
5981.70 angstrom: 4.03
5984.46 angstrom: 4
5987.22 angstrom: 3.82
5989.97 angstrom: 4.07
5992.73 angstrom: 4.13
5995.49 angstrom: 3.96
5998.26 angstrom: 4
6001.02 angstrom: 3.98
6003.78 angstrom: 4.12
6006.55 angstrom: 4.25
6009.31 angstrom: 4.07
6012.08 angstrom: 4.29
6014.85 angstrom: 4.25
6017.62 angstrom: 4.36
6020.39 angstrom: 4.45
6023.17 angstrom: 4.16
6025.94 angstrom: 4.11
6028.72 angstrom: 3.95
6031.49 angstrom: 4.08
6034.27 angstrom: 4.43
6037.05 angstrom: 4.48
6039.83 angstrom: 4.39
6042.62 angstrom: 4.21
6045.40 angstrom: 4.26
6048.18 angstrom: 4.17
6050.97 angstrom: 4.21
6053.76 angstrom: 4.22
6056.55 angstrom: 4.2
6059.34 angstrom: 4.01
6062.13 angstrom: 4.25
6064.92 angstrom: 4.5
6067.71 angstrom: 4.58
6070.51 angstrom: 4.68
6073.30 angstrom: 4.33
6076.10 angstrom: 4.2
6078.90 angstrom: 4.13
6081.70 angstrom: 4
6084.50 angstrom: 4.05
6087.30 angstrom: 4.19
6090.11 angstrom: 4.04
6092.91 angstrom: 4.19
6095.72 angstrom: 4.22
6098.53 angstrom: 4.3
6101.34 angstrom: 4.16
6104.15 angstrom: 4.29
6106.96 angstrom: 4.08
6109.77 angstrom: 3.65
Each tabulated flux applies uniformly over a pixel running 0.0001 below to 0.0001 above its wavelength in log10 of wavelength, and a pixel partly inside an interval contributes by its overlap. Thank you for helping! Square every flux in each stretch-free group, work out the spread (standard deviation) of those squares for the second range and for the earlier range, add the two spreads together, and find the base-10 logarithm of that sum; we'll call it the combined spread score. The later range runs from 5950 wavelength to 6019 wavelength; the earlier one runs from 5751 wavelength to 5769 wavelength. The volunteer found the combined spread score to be 0.5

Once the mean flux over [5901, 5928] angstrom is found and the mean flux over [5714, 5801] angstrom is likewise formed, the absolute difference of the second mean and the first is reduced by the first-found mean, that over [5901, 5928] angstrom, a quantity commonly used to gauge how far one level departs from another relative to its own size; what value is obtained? -3.81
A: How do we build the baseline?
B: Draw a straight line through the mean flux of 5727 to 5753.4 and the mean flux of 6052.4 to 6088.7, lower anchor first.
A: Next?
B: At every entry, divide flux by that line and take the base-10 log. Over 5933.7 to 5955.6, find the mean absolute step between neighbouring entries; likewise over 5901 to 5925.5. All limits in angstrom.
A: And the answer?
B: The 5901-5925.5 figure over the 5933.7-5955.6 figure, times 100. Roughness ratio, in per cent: 168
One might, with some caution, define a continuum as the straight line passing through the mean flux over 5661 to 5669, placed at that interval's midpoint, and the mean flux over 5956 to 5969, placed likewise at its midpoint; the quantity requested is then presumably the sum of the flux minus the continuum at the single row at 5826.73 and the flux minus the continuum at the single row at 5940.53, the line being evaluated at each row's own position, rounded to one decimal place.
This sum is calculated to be 0.3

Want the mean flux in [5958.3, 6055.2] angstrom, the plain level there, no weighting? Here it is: 4.20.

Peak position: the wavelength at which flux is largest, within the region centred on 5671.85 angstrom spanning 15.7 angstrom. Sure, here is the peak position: 5670.55 angstrom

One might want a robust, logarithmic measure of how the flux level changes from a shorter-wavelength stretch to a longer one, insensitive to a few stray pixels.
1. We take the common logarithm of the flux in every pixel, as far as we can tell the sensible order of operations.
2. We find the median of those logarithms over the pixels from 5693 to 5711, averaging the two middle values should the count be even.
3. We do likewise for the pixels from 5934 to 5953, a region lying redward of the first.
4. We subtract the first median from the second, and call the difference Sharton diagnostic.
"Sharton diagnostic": -0.010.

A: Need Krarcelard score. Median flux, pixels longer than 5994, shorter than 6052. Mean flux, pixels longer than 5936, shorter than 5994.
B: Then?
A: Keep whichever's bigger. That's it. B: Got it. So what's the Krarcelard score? 4.22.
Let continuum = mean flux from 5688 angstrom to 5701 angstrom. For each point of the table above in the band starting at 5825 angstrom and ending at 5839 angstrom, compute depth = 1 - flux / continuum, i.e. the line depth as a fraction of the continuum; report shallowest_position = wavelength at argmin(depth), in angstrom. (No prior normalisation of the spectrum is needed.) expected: 5834.79 angstrom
